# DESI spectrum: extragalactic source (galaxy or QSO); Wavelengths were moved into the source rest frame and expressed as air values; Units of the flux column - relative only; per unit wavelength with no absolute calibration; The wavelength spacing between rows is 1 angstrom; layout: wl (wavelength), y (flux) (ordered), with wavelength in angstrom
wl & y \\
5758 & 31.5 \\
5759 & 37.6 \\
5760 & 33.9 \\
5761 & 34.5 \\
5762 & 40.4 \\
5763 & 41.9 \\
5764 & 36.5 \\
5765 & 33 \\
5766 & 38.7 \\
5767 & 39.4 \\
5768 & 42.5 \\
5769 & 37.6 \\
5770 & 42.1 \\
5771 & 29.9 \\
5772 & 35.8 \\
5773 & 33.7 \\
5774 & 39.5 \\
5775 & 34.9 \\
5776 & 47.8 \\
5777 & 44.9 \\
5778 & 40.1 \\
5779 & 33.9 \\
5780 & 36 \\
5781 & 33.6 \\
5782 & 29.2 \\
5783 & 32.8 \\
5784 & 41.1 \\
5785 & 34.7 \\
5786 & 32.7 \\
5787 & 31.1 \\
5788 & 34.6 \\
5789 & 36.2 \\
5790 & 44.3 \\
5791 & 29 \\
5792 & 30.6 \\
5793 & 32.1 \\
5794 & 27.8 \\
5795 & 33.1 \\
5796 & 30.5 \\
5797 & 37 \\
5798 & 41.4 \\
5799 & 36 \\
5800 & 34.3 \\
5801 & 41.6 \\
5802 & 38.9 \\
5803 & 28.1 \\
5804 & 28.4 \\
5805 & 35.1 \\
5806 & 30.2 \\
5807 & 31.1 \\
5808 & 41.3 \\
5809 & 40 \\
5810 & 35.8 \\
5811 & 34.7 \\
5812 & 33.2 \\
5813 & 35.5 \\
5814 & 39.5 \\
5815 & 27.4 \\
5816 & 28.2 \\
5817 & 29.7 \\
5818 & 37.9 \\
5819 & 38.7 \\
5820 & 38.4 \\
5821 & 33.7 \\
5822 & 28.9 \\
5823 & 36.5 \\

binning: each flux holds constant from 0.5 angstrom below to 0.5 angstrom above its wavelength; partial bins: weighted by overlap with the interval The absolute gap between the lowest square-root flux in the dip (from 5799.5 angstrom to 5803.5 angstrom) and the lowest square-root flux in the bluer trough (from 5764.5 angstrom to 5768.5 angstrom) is 0.44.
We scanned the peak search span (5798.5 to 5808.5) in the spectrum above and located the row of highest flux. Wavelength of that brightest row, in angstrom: 5801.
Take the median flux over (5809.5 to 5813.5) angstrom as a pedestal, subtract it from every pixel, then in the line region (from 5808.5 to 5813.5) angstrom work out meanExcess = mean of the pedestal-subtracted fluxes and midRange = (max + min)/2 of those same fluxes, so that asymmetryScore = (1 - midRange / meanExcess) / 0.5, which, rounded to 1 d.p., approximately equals -2.1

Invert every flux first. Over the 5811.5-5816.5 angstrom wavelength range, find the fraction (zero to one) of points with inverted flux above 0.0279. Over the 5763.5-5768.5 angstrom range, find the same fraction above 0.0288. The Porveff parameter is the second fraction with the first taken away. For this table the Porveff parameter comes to -0.60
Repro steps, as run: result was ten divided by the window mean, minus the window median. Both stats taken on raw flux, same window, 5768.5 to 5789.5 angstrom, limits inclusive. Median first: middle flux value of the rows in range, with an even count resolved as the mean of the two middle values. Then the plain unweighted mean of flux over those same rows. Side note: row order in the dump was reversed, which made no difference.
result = -34.6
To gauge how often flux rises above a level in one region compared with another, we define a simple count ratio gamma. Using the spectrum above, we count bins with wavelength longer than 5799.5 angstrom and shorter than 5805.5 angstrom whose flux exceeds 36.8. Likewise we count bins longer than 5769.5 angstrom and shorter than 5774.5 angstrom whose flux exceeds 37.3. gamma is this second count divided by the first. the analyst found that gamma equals 1.0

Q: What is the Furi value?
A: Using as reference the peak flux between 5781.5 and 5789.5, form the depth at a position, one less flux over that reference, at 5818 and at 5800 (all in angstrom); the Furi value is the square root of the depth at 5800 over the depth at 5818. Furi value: 1.5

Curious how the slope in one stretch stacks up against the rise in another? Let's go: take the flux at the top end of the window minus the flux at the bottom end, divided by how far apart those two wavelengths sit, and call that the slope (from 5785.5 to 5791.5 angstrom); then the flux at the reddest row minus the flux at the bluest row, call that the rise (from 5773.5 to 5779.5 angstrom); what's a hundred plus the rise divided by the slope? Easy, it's 108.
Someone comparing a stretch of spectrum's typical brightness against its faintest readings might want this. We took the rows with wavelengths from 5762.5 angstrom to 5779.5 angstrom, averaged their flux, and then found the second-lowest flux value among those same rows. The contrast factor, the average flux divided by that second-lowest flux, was 1.16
